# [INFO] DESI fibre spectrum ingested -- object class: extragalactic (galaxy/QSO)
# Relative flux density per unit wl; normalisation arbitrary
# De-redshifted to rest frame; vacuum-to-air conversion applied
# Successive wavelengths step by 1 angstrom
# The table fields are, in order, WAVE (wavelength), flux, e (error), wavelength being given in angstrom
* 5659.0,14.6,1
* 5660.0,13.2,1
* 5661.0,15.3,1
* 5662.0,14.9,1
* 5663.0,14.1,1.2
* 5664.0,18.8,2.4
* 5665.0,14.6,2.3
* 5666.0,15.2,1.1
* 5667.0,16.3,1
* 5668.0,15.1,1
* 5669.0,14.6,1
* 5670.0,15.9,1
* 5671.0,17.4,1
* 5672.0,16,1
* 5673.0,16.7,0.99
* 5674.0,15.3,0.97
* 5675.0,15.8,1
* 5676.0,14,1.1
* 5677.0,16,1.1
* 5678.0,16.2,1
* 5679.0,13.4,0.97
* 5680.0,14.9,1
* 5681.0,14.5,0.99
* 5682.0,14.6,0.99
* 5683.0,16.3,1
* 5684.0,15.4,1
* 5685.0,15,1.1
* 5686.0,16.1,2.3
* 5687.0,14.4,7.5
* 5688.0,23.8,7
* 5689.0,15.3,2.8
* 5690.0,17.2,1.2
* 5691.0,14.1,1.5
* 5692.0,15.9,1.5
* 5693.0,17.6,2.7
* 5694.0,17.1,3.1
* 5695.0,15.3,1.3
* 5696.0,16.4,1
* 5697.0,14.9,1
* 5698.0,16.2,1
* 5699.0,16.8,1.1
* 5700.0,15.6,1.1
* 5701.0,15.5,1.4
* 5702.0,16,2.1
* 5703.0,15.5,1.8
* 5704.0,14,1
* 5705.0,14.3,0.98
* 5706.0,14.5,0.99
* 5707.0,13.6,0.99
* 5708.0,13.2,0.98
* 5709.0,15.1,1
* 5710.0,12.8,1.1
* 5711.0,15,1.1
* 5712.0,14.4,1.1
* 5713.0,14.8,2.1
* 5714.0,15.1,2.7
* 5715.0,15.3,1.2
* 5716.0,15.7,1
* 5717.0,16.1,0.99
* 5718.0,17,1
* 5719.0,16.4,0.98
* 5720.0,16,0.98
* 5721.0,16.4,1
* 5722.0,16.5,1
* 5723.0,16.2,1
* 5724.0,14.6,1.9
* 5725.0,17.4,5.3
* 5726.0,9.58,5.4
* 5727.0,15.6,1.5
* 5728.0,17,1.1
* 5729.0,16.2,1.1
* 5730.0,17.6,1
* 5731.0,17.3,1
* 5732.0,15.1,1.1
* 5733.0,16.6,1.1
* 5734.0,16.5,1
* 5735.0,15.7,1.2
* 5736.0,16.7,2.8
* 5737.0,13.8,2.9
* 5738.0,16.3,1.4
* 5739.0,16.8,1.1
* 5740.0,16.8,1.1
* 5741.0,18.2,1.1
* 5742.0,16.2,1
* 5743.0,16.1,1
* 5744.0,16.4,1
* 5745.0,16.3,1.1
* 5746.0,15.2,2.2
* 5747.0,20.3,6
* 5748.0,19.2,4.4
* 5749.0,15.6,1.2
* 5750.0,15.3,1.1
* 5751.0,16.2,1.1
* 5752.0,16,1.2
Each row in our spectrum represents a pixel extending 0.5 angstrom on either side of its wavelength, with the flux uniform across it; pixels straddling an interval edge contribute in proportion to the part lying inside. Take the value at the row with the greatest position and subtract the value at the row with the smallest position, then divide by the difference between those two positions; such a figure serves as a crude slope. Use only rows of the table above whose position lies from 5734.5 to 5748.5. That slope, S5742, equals 0.3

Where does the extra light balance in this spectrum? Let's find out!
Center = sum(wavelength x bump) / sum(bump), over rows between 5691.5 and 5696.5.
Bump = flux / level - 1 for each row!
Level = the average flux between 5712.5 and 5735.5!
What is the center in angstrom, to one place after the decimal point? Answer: 5693.6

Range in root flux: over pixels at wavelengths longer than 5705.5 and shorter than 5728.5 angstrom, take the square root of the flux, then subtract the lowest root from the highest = 1.1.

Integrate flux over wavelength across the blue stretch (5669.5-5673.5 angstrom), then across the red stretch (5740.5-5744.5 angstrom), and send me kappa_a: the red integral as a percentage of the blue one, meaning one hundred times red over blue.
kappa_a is 101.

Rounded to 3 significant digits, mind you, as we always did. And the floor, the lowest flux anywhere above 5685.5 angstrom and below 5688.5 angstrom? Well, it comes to 14.4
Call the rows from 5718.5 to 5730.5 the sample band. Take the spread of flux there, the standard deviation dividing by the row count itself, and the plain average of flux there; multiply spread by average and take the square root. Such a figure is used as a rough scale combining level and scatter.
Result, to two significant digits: 5.6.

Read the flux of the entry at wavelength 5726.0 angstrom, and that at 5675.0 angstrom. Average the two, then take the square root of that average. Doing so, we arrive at 3.56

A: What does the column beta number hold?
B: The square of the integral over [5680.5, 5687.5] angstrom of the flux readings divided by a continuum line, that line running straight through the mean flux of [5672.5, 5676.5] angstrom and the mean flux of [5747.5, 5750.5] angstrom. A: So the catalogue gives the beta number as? 46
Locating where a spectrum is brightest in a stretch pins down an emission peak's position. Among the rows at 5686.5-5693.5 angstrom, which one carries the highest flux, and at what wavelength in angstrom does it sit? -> 5688.0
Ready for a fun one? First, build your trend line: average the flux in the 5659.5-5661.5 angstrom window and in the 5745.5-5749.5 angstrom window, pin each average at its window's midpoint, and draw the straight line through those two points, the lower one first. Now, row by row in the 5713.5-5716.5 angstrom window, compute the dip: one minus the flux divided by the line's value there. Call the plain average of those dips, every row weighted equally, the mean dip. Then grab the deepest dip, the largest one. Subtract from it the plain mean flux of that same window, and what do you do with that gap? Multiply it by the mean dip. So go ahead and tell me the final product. -0.9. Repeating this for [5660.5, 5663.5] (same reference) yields 0.5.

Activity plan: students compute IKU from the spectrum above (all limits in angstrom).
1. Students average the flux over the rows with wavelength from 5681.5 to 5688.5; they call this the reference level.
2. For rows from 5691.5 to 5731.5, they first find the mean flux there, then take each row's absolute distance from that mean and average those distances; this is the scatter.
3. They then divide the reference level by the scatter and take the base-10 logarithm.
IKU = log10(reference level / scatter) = 1.2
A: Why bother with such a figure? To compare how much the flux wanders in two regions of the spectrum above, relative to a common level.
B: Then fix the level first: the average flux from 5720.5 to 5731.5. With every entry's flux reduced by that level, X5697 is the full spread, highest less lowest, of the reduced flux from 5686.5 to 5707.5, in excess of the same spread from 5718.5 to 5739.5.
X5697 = 2.2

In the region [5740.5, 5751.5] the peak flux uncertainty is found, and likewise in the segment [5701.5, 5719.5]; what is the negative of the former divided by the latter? -2.2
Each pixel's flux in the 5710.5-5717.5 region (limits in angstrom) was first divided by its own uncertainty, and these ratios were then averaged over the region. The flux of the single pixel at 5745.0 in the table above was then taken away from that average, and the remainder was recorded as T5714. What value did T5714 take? -4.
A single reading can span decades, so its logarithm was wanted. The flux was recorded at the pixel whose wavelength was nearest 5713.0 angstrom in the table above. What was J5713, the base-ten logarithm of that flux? 1.17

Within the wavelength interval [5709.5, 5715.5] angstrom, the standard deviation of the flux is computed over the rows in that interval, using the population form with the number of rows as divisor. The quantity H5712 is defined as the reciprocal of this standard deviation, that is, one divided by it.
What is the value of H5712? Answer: 1.19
